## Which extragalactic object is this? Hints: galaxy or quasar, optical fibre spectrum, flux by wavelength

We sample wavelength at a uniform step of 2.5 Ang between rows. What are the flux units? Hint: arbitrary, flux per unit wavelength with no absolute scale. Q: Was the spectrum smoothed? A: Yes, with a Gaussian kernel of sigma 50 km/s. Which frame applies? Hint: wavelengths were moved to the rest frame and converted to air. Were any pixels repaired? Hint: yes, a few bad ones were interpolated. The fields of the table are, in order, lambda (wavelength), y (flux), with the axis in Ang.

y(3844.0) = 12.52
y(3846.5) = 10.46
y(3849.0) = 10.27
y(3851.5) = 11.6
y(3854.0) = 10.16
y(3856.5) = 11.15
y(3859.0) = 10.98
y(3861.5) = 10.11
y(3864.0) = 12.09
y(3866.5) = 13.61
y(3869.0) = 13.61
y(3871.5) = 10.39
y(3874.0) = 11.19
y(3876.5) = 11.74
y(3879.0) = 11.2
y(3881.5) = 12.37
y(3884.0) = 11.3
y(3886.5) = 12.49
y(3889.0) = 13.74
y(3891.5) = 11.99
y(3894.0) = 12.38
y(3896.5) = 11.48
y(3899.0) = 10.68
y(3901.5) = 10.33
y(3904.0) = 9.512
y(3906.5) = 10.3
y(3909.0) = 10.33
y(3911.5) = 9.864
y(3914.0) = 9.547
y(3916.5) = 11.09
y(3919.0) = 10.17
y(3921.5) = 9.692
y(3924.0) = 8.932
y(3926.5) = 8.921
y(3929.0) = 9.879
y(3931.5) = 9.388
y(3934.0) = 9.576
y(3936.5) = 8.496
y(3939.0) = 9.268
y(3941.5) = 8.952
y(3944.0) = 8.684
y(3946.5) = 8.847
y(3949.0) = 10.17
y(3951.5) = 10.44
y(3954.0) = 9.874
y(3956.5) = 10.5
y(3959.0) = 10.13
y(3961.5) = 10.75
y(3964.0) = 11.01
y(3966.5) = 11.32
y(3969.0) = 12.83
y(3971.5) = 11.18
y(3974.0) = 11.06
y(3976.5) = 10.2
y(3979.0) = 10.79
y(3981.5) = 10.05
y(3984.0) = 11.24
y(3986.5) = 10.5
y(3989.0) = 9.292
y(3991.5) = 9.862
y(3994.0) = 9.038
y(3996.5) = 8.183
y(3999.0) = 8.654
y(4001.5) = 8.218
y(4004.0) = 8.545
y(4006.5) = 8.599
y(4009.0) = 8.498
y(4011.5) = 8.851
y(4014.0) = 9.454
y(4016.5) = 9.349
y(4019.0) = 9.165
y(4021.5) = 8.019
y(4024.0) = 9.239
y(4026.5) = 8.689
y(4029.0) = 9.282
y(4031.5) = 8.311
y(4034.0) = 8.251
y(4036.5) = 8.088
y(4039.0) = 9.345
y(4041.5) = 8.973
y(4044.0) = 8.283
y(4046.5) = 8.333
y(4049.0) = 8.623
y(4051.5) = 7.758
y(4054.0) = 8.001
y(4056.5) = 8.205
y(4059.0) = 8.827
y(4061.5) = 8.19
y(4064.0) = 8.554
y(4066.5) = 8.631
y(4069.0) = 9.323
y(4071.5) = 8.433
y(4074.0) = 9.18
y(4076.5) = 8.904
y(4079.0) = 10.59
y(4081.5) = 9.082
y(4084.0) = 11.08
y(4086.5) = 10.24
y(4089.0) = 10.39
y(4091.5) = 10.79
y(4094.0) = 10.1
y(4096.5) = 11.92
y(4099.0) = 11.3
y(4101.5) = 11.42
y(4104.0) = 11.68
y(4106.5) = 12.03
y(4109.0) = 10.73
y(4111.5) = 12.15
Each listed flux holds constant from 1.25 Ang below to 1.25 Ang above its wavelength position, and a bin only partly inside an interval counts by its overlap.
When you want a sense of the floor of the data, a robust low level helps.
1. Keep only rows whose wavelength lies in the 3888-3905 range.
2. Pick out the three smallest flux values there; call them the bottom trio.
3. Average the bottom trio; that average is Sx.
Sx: 10.2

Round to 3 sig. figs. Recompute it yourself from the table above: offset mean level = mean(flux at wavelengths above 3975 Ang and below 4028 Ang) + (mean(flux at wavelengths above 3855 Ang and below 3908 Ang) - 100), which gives -79.2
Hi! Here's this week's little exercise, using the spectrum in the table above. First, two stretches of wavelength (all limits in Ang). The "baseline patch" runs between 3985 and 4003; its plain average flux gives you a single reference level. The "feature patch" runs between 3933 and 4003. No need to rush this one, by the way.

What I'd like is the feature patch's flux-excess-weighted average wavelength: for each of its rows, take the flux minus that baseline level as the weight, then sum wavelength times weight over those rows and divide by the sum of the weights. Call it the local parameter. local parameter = 3967.6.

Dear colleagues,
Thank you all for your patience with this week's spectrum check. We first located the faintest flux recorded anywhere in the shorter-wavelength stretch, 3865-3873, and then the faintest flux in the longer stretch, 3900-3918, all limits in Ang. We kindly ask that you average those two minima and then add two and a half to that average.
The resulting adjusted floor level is 12.5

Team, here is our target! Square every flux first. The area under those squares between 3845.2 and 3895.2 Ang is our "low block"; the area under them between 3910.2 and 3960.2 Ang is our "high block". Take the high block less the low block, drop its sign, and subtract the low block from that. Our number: -4651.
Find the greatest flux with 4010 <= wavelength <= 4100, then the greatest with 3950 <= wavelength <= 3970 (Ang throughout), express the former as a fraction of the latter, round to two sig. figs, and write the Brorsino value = 0.93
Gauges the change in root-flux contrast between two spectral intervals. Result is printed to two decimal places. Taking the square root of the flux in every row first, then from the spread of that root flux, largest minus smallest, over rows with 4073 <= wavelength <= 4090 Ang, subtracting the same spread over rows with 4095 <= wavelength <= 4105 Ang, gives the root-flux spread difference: 0.25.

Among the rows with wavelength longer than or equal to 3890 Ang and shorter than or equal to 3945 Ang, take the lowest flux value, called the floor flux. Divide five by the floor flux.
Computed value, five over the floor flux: 0.589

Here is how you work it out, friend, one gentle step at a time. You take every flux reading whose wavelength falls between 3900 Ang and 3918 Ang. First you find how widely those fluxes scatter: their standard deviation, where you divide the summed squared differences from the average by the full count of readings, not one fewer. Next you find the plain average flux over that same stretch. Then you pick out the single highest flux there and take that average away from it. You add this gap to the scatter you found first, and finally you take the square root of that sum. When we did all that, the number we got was 1.21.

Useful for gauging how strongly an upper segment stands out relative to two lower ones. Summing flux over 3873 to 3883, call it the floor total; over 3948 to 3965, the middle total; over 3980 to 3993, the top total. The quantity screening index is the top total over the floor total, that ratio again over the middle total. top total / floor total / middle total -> 0.015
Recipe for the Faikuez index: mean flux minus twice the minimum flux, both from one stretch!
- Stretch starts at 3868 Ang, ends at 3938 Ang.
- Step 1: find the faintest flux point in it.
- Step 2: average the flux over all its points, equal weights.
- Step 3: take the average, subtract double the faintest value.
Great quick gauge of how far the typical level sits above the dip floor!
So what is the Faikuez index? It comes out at -6.3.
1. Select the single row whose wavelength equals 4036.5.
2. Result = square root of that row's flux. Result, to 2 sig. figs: 2.8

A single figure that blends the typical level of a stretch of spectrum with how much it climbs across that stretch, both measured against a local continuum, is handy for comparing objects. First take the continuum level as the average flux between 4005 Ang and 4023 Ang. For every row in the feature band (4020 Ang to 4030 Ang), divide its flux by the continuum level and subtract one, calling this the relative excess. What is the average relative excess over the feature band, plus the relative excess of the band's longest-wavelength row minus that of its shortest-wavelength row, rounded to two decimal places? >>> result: 0.14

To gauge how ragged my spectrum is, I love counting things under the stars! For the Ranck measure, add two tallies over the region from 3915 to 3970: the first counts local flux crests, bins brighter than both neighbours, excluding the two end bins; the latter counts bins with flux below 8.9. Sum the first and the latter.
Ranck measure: 8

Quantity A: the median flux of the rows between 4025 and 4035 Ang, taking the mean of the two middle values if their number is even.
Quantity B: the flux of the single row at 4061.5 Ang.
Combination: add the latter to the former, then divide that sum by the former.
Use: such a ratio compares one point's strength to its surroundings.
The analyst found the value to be 1.96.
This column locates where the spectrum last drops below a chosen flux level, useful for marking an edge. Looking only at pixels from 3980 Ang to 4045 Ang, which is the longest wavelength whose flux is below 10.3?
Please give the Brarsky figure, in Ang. 4044.0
